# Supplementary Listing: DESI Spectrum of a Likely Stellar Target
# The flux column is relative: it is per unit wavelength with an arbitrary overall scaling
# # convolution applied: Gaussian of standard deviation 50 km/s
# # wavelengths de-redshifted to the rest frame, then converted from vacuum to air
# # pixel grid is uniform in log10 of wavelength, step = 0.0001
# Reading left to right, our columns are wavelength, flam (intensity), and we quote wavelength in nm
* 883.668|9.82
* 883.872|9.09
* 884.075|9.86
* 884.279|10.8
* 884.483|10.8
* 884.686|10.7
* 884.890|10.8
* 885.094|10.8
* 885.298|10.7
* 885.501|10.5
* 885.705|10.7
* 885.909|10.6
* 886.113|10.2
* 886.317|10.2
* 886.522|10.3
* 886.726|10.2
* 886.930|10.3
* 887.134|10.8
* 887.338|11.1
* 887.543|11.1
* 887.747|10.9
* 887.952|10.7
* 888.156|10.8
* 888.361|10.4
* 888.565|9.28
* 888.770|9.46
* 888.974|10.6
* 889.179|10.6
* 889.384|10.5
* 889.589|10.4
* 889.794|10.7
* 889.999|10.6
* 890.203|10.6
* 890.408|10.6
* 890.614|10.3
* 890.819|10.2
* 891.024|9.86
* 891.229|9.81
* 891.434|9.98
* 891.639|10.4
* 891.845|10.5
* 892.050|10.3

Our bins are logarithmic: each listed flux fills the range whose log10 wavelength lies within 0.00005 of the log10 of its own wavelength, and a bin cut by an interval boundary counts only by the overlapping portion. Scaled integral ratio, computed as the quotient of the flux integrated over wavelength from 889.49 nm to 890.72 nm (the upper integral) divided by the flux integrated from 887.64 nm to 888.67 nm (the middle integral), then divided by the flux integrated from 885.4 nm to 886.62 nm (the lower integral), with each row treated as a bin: 0.095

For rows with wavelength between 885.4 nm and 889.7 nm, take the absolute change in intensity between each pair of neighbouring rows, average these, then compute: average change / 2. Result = 0.13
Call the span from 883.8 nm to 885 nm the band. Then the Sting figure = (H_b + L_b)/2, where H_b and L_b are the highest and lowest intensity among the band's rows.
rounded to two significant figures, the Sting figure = 9.9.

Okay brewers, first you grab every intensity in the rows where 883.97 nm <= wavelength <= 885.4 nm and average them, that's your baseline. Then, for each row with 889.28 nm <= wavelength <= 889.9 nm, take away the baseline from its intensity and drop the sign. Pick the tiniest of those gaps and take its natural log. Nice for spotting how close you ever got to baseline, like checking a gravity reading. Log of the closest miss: -2.8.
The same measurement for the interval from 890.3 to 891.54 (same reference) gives -3.3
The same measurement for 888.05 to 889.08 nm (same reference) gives -3.3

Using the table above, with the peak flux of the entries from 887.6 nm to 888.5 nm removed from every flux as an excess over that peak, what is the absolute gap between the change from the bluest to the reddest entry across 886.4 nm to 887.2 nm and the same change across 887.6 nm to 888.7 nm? 2.1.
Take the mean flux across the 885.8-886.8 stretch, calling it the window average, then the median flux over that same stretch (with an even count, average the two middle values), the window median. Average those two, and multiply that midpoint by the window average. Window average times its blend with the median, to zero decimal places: 106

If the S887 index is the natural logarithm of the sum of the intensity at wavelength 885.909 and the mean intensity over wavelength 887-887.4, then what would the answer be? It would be 3.07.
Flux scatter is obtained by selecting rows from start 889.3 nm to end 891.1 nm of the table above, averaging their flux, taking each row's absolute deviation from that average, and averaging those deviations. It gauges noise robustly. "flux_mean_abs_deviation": 0.20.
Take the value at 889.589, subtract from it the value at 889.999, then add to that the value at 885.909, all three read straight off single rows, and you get 10.4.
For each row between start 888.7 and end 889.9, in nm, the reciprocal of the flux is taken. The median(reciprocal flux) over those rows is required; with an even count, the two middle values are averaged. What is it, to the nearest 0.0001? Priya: 0.0948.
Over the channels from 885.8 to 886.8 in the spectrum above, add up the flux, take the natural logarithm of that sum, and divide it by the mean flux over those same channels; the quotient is 0.383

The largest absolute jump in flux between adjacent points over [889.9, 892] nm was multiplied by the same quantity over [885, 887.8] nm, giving 0.2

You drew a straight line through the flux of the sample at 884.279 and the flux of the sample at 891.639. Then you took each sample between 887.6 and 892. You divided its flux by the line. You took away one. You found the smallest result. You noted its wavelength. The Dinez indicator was 888.565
